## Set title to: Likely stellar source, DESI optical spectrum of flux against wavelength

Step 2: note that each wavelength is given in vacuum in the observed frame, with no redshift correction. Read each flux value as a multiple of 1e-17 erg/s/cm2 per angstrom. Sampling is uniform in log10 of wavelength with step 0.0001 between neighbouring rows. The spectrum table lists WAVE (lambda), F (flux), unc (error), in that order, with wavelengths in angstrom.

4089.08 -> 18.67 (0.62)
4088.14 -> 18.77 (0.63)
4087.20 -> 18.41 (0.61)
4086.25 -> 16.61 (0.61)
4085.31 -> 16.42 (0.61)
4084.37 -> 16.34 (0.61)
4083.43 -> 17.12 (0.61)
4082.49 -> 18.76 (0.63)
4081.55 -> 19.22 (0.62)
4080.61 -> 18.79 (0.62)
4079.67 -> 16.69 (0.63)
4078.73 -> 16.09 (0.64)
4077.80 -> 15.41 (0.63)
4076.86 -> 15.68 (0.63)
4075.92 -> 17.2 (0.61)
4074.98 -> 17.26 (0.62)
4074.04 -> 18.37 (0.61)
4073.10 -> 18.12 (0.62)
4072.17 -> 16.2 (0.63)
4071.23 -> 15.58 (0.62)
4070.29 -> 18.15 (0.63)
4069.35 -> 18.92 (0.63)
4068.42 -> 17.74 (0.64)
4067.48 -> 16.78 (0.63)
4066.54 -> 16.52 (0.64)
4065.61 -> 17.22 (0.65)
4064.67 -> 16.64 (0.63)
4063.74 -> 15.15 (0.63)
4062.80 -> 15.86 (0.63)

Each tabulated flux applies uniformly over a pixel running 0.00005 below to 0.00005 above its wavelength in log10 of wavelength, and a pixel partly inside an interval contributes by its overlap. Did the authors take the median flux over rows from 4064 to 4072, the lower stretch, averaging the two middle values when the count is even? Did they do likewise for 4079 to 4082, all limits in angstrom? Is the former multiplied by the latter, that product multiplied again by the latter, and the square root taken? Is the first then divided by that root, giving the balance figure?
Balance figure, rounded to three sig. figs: 0.219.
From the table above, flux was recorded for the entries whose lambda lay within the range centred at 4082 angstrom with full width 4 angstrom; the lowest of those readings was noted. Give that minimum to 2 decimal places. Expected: 17.12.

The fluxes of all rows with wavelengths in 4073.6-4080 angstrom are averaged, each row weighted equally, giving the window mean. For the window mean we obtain 16.7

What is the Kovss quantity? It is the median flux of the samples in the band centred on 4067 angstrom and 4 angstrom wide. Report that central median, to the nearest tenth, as 17.0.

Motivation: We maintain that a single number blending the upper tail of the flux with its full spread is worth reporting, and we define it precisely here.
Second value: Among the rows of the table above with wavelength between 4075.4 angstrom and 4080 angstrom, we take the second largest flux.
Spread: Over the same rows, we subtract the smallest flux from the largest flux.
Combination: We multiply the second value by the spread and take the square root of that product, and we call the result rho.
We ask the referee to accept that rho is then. 5.5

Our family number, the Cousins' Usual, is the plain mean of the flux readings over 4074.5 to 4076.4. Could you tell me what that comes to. 17.2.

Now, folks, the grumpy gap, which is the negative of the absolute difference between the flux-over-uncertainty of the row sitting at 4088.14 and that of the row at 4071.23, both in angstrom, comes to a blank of -4.7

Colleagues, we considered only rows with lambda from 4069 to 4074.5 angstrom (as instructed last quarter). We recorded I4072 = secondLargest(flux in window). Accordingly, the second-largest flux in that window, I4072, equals 18.37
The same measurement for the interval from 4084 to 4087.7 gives 16.61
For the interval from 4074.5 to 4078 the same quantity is 17.2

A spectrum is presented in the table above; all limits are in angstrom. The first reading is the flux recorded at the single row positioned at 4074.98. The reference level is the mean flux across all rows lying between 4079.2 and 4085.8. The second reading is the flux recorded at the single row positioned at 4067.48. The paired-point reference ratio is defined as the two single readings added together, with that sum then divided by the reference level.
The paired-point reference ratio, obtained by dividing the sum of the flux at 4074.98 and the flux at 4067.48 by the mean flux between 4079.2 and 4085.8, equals 1.93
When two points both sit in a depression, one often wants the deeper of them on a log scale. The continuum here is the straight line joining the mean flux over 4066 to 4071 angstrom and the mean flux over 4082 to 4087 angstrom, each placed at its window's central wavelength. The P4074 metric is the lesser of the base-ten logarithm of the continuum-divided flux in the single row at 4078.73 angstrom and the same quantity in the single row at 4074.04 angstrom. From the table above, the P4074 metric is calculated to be -0.030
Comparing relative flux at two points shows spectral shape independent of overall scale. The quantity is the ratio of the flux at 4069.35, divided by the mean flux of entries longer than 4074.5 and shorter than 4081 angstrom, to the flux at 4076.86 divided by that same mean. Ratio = 1.21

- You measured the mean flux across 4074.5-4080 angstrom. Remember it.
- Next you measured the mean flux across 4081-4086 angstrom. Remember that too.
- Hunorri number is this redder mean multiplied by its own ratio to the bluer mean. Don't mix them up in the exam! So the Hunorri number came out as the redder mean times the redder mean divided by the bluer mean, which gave 18.8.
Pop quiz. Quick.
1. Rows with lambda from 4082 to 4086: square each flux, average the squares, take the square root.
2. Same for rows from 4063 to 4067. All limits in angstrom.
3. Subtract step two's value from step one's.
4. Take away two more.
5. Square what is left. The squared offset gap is 1.5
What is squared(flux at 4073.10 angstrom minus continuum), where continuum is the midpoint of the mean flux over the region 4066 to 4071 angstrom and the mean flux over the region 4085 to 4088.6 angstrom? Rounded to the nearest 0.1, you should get 0.3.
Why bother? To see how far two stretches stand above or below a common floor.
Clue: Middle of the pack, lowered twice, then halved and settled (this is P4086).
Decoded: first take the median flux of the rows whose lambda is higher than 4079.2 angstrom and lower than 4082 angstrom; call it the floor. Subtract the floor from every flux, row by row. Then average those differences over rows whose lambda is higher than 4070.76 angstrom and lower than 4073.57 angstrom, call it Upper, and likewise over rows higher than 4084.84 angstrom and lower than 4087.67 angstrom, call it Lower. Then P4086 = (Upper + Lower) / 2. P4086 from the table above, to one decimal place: -1.9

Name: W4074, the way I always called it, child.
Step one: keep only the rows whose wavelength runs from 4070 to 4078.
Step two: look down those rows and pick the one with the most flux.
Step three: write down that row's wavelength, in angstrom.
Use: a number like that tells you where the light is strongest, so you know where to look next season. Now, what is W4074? 4074.04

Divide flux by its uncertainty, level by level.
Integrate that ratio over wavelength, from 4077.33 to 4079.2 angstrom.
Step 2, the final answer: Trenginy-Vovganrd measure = 46.6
